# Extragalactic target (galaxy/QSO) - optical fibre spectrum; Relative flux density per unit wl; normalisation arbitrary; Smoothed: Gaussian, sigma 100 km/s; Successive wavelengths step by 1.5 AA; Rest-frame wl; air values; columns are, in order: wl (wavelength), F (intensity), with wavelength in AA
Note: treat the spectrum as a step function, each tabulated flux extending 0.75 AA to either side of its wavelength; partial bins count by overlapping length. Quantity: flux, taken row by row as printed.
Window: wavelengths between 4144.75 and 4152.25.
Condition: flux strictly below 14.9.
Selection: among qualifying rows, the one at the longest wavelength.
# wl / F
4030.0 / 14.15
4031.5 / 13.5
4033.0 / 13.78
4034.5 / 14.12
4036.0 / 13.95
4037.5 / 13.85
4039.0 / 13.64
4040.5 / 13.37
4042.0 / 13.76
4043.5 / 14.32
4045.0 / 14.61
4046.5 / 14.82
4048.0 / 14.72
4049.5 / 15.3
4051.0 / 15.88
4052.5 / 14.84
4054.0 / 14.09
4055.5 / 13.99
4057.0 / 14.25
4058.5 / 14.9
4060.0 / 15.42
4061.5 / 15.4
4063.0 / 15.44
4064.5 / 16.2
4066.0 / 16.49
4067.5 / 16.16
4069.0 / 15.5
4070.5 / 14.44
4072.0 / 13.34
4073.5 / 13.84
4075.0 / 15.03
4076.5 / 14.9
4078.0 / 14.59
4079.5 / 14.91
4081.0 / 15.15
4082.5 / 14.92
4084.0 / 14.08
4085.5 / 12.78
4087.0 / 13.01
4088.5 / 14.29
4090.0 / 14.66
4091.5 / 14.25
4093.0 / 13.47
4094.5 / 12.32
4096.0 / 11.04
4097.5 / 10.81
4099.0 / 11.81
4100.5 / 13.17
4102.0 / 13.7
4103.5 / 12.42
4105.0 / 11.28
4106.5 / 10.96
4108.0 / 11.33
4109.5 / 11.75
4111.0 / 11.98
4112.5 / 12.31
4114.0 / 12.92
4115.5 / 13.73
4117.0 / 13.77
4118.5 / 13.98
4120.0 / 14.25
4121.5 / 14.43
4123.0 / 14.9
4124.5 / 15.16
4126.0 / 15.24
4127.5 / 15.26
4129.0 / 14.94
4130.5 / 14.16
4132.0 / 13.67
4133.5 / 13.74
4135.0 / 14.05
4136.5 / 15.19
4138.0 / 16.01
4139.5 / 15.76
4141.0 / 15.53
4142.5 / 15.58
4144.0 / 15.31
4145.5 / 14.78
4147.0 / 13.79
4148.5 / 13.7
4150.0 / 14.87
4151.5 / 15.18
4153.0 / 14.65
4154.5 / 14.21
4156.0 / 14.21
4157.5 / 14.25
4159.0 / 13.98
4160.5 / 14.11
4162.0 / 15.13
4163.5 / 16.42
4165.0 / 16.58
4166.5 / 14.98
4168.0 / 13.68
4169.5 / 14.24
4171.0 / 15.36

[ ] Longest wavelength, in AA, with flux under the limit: 4150.0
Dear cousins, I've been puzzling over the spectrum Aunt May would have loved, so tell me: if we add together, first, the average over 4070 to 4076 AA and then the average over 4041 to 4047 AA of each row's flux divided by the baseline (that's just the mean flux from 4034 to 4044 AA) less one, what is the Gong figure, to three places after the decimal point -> 0.059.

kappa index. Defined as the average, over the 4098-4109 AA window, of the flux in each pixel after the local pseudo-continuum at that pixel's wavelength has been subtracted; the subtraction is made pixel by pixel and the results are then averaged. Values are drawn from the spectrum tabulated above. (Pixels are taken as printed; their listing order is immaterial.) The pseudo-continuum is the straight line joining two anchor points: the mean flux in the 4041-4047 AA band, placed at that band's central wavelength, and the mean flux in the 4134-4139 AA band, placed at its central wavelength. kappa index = -2.7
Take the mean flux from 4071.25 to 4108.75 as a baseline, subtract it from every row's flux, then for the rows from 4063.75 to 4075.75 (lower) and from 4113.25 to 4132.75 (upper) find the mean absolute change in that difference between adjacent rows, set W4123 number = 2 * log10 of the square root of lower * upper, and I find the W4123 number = -0.62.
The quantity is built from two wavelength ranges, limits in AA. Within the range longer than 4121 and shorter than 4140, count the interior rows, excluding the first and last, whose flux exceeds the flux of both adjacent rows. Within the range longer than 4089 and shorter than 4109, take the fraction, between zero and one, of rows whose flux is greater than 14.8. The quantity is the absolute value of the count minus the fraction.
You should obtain 2.0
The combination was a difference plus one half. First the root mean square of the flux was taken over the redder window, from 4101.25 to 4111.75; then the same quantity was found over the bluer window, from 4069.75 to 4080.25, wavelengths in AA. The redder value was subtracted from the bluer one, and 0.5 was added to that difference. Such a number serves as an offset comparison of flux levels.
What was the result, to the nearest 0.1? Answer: 3.0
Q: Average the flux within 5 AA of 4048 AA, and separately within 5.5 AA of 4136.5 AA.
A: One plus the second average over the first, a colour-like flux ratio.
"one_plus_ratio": 1.99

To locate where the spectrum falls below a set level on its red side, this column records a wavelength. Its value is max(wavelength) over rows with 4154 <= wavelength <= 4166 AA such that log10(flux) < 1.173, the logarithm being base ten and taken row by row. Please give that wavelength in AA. 4160.5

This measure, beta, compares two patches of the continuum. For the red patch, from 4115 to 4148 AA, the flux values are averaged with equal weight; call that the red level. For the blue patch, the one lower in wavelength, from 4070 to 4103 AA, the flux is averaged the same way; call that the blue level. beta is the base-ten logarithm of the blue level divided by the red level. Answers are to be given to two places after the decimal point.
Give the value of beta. -0.03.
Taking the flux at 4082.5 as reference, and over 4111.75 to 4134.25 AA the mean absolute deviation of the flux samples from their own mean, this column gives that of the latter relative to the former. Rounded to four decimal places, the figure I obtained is 0.0450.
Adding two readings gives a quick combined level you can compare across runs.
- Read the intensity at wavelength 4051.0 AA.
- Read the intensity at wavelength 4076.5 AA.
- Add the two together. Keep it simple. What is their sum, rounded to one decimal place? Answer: 30.8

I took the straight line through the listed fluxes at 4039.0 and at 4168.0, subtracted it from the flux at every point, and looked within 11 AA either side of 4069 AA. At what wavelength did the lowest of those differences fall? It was 4072.0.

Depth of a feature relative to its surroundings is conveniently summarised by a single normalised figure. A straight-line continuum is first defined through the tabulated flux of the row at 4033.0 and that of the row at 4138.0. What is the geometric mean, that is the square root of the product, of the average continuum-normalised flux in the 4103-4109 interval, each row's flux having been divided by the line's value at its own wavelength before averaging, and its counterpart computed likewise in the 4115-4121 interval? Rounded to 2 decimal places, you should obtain 0.82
